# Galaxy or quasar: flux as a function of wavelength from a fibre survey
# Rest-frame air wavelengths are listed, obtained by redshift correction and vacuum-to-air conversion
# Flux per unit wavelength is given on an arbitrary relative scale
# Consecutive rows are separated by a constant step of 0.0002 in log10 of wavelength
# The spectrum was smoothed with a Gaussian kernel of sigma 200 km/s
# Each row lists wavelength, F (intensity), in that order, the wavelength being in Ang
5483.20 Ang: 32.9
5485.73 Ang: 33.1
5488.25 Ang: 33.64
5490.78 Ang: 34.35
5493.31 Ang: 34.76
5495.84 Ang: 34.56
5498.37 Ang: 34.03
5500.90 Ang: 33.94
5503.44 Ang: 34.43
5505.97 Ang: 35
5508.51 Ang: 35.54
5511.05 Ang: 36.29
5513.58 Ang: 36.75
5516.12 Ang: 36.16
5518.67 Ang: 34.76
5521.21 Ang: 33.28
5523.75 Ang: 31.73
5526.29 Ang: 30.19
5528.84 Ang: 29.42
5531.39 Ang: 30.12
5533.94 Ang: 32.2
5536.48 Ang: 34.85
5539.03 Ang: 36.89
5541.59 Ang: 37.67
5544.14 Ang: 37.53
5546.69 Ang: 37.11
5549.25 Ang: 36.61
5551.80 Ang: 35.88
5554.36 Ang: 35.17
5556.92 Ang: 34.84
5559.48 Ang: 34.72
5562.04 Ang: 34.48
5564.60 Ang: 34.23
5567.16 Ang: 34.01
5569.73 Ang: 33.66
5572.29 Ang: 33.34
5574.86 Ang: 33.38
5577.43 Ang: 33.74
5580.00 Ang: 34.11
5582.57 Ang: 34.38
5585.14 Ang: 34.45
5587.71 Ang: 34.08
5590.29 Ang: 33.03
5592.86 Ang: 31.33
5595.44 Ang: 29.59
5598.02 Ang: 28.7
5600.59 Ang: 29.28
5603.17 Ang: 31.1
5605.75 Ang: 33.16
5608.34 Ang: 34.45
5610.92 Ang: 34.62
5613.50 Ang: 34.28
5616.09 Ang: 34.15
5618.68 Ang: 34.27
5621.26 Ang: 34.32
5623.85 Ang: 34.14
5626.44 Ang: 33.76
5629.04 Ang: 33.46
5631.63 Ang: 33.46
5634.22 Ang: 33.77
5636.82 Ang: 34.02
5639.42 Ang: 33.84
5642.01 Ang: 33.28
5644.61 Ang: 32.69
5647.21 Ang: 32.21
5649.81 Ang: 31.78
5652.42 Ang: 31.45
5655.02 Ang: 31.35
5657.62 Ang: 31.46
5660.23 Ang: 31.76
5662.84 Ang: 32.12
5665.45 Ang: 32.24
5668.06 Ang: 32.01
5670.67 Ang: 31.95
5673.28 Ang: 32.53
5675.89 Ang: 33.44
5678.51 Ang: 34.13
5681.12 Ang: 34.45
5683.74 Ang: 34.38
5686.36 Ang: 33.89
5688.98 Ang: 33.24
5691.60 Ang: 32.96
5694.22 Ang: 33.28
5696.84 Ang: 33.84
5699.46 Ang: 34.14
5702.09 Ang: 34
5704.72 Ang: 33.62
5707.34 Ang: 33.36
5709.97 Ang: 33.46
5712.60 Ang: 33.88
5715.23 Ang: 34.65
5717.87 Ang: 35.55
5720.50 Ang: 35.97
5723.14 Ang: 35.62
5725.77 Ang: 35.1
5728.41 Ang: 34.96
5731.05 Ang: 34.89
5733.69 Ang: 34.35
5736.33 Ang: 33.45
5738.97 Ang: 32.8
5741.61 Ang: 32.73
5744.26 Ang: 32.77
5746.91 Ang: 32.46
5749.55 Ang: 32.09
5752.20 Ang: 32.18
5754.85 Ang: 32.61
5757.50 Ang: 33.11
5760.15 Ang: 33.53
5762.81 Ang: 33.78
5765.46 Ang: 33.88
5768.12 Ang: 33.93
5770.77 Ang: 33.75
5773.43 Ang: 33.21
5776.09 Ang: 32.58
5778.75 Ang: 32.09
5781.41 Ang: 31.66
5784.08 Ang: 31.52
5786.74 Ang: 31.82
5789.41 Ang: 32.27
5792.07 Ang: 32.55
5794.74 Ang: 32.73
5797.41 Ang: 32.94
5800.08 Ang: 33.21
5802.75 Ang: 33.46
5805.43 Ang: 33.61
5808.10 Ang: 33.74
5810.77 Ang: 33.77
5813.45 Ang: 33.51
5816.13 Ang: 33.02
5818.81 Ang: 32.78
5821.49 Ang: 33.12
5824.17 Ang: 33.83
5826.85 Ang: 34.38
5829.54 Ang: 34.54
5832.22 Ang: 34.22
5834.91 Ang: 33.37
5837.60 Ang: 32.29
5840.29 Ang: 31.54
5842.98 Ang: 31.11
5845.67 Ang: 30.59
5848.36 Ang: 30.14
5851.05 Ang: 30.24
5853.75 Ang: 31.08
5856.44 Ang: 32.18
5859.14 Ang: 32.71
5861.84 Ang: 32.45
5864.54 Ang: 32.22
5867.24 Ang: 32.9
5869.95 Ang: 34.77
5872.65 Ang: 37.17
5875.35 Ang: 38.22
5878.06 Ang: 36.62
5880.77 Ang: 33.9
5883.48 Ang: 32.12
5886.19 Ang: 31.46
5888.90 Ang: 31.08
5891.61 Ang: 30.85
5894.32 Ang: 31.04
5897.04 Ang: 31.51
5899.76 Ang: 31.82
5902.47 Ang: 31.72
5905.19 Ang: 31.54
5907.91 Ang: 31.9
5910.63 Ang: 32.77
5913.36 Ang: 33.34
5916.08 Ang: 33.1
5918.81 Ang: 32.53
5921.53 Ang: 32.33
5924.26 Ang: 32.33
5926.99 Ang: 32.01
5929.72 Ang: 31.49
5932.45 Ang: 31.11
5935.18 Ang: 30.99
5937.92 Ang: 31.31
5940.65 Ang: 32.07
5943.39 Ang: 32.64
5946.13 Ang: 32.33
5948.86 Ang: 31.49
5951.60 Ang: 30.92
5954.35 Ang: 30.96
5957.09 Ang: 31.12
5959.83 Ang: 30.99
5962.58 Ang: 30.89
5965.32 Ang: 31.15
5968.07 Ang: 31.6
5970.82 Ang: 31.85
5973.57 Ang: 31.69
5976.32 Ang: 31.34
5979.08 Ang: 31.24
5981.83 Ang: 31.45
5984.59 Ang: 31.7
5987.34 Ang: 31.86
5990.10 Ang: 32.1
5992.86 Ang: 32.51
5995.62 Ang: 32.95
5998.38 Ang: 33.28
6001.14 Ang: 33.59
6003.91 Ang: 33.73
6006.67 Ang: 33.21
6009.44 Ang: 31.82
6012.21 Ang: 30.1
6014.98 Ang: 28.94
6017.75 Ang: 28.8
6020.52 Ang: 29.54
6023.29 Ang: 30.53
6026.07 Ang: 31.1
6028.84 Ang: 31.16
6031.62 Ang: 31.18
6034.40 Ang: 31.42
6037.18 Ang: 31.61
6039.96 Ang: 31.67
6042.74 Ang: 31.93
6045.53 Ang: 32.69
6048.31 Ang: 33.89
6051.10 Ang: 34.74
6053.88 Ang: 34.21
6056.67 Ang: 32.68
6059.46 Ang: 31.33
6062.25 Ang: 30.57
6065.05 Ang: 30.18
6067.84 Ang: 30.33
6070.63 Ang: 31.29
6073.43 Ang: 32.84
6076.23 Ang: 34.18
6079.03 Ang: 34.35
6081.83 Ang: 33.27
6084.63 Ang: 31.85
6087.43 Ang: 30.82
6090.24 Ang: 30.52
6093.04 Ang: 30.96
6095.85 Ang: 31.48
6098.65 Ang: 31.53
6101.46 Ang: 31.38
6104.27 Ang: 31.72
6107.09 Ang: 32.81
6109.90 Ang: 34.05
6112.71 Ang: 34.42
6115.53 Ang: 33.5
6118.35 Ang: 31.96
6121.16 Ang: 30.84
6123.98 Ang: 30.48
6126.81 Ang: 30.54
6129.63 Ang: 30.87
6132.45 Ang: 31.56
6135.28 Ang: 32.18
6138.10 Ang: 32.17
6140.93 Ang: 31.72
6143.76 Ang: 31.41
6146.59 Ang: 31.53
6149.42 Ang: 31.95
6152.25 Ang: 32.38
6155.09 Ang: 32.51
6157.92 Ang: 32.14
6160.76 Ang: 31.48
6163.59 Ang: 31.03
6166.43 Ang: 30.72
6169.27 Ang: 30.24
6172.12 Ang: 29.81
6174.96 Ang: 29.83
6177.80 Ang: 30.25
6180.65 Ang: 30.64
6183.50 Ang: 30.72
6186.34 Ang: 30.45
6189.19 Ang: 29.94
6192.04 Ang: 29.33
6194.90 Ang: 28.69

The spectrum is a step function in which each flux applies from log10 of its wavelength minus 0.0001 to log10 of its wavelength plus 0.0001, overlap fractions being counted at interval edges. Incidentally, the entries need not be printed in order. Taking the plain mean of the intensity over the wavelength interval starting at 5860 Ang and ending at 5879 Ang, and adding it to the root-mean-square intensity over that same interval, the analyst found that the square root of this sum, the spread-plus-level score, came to 8.4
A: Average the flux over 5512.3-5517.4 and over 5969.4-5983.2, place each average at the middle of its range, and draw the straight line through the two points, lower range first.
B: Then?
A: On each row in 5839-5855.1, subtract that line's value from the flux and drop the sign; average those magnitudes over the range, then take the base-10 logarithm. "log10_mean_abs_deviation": 0.3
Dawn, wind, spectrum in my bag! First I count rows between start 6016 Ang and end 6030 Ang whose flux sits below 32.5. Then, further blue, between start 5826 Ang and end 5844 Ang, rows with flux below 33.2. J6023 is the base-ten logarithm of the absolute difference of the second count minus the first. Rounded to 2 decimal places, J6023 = 0.30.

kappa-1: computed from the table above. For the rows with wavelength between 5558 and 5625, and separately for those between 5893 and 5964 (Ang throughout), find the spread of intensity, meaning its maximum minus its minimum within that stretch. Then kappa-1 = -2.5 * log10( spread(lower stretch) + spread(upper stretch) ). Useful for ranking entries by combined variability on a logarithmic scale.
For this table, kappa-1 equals -2.32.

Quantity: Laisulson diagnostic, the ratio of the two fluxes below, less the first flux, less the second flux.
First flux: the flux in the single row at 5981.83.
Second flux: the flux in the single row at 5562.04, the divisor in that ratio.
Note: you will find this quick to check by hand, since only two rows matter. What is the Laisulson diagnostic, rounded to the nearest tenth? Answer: -65.0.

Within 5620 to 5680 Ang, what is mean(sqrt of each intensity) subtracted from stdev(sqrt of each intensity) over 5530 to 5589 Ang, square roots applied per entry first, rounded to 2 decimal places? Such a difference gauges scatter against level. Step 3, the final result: -5.58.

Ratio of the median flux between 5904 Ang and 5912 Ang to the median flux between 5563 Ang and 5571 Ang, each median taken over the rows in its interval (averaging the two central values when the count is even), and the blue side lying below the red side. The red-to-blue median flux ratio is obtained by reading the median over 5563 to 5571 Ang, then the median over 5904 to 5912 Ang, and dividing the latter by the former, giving 0.94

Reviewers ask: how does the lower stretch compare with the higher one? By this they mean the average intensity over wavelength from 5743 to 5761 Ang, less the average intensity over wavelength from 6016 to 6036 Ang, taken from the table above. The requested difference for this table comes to 2.15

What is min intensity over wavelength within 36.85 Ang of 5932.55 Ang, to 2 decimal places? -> 30.89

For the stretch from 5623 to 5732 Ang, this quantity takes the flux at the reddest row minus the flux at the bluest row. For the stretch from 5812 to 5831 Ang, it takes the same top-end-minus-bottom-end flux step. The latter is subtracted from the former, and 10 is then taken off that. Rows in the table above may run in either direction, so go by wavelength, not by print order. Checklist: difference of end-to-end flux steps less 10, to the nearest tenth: -10.3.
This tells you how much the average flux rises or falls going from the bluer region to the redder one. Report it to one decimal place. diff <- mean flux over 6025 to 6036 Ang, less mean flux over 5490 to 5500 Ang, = -3.2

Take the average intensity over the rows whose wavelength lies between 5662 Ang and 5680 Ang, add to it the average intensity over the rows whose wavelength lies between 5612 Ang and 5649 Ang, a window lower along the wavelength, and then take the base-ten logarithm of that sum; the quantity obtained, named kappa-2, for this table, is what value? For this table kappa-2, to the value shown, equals 1.82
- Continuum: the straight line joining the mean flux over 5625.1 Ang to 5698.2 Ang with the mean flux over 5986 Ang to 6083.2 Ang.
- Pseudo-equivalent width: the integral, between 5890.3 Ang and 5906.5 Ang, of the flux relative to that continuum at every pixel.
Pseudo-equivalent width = 16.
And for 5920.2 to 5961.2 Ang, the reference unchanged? 40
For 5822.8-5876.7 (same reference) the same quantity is 55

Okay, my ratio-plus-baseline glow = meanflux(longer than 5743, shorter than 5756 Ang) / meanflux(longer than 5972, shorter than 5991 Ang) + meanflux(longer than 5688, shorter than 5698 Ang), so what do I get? 34.4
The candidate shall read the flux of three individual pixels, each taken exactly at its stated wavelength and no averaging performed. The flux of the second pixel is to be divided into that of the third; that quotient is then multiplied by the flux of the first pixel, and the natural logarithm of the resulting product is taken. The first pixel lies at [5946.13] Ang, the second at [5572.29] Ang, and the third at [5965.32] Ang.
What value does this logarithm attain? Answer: 3.41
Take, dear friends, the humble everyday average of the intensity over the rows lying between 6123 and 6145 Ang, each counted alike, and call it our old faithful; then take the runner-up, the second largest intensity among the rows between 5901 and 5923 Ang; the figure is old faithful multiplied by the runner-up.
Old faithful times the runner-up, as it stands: 1038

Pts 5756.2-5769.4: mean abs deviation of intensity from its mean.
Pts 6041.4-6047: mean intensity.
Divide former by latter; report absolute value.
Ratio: 0.008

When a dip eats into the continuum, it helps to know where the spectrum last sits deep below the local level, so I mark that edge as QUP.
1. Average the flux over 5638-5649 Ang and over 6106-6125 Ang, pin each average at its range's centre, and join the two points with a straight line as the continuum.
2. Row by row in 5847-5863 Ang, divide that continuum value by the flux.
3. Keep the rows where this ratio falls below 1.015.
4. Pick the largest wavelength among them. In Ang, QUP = 5861.84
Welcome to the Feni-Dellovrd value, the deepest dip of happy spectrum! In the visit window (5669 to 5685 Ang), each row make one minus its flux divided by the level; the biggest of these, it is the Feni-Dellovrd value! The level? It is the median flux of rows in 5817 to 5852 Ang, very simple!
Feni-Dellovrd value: 0.03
